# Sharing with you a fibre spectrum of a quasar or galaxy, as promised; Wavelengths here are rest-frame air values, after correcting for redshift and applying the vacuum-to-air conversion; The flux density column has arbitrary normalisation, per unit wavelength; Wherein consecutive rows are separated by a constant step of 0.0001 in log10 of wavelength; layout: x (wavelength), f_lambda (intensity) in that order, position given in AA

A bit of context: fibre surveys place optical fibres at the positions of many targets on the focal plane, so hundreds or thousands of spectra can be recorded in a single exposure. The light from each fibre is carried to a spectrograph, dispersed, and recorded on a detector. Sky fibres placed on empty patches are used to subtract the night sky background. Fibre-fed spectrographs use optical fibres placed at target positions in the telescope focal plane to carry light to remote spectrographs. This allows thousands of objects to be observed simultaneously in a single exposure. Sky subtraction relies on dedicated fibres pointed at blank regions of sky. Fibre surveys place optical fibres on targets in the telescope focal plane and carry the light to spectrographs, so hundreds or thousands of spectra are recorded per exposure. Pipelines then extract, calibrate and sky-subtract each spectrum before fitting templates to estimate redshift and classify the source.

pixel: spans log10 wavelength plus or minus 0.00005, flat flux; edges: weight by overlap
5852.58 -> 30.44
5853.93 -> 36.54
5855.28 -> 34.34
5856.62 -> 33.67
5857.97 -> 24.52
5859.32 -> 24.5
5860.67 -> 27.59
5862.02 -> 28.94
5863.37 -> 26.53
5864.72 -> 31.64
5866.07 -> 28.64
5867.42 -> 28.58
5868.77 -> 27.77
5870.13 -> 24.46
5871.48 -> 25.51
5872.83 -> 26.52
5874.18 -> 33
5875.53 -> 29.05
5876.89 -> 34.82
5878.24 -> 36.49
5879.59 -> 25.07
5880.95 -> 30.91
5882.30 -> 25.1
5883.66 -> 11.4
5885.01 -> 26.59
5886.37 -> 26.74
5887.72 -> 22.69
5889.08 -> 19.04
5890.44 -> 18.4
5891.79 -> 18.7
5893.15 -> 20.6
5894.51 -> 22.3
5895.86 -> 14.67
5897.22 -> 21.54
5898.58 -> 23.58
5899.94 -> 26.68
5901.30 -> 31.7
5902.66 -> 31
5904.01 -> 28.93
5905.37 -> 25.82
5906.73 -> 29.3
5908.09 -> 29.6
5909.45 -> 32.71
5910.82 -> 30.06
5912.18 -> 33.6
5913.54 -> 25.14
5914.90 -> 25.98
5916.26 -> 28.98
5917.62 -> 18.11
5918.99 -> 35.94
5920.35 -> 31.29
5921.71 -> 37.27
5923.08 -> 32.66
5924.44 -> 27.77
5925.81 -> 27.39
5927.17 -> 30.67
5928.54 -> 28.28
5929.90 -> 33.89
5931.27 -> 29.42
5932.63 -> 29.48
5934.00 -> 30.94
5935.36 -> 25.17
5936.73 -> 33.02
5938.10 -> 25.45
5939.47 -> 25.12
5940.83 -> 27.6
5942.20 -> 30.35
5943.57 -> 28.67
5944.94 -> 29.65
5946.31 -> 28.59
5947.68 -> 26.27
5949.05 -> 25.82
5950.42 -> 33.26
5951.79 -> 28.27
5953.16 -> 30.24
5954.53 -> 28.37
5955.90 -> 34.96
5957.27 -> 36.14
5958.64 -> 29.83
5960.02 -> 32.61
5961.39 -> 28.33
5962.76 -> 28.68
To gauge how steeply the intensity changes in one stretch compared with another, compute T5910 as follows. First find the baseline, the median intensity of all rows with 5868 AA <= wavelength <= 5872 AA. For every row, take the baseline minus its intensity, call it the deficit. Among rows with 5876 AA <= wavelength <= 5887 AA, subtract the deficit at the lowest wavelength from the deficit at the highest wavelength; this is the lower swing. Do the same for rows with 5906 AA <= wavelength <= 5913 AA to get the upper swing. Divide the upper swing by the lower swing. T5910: -0.53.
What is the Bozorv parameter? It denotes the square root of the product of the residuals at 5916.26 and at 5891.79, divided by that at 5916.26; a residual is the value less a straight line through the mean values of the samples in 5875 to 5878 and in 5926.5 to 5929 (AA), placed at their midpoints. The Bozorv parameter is -3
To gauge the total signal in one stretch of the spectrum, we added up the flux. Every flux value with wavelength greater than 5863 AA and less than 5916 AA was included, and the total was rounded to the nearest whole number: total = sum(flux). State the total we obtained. 1031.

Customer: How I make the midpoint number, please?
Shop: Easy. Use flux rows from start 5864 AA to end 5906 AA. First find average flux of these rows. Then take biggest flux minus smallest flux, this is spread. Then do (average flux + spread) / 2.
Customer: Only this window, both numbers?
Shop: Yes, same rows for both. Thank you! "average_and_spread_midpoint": 25.4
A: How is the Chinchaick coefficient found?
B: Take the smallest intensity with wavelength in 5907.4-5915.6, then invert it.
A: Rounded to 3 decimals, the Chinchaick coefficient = 0.040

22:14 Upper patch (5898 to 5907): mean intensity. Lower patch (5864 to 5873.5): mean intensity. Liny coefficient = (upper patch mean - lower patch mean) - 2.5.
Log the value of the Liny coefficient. -1.9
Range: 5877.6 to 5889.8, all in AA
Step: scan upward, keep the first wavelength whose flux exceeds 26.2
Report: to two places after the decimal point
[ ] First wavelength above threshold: 5878.24 AA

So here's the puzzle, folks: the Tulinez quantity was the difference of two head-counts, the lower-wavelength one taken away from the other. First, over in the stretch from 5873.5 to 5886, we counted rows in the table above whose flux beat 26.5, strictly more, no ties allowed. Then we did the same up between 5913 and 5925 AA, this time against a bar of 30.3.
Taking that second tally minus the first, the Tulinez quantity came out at -2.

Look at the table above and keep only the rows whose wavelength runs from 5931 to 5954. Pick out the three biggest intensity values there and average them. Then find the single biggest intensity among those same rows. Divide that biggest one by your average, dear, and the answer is 1.03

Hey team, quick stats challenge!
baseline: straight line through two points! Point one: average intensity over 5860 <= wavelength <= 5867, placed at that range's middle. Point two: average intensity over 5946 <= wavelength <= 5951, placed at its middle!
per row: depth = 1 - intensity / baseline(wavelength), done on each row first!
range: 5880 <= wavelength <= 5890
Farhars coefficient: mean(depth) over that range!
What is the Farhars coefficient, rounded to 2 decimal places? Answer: 0.19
